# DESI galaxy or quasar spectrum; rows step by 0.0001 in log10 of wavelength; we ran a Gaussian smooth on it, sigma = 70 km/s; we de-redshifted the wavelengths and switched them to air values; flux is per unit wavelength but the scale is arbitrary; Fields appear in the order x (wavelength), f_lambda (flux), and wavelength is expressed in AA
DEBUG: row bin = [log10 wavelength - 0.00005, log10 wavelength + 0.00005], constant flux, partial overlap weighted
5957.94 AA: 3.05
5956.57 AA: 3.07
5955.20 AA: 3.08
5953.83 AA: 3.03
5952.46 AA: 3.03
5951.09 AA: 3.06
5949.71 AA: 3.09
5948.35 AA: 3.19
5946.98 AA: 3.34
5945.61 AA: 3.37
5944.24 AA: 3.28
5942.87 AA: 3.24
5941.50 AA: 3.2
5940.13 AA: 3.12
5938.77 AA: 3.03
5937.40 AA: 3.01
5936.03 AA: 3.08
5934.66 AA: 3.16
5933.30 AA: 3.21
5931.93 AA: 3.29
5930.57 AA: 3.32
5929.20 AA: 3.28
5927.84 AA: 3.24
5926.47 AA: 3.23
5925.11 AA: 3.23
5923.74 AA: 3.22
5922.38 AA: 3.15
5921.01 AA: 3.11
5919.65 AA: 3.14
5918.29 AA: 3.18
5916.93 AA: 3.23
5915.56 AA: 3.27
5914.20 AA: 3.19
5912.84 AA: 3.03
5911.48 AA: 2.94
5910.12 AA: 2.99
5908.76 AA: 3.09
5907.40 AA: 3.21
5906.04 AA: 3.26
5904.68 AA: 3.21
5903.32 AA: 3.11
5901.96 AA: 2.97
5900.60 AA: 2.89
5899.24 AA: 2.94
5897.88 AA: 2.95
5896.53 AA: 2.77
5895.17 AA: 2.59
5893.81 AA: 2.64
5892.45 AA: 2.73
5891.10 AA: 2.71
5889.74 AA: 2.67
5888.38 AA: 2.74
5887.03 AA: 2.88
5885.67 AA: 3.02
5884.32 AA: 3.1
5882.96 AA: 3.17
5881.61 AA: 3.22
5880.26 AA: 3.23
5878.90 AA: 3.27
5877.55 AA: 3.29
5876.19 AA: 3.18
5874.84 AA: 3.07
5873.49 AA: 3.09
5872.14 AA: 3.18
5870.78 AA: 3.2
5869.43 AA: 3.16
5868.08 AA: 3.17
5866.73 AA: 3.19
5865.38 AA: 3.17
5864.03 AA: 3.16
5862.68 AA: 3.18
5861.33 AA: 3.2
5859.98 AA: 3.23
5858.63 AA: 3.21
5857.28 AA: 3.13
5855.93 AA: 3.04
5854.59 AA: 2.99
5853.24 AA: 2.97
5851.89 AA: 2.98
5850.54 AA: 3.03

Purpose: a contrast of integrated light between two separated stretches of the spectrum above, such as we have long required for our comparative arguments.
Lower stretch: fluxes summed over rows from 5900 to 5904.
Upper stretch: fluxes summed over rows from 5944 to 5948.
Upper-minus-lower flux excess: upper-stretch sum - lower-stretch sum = 1.0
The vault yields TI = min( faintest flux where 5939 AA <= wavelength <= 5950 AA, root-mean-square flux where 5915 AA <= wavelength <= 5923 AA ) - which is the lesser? 3.09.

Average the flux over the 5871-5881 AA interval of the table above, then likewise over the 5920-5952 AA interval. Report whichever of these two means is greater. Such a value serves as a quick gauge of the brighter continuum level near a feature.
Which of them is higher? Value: 3.19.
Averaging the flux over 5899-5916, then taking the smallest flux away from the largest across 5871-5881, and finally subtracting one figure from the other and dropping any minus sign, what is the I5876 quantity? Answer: 2.9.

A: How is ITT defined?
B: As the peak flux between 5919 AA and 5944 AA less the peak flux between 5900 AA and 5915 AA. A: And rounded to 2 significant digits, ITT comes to 0.060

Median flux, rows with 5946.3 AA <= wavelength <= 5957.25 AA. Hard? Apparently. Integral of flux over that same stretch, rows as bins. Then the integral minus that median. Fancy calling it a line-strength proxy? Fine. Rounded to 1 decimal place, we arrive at 31.0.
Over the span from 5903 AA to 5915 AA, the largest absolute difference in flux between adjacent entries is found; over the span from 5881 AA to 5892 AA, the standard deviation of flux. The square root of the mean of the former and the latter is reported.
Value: 0.43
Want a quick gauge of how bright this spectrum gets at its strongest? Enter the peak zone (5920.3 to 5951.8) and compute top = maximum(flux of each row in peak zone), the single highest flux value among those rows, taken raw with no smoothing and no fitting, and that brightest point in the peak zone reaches 3.37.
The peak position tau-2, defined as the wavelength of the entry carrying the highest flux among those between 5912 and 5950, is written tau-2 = 5945.61 AA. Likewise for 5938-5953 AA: 5945.61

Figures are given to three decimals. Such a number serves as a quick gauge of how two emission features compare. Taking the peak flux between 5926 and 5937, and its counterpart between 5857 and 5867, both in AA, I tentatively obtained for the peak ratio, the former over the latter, 1.028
